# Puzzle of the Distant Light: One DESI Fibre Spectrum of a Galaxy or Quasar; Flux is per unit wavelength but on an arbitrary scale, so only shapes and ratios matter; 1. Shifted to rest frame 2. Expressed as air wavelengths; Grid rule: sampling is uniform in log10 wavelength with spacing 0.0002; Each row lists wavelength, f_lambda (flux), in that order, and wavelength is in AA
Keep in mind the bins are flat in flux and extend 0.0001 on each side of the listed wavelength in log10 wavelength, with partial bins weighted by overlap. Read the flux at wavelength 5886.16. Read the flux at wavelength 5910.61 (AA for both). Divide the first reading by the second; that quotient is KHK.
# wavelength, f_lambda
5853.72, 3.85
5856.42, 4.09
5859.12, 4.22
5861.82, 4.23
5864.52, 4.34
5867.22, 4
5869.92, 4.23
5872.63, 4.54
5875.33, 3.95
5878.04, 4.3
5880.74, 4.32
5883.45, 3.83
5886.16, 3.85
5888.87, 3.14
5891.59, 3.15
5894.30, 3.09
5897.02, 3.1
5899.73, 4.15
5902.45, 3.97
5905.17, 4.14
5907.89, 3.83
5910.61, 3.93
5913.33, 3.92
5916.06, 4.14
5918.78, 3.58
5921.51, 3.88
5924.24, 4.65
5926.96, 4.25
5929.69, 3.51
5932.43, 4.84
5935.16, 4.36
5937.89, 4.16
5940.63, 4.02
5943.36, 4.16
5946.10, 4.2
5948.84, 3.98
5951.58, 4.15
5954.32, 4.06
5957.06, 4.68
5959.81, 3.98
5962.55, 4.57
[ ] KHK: 0.98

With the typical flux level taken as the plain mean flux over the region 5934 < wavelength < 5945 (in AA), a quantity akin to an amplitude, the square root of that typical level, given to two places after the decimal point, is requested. 2.04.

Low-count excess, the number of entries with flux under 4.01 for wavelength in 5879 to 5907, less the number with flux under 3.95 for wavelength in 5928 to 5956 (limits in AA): 6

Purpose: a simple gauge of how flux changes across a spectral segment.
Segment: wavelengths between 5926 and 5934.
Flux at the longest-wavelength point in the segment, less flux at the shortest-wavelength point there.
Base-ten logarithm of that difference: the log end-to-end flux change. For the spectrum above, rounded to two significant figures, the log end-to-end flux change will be -0.23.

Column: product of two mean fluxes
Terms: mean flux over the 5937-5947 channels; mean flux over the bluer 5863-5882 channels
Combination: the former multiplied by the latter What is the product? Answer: 17.5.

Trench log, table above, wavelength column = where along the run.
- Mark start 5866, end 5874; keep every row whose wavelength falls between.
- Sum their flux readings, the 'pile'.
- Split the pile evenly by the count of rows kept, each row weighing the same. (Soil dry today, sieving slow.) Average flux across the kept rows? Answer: 4.26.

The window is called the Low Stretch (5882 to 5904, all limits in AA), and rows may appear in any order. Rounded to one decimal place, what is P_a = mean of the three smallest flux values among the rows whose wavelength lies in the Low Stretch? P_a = 3.1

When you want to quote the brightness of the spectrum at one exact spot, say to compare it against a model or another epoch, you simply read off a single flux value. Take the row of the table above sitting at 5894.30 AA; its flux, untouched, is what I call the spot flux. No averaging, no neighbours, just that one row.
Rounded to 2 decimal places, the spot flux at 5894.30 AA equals 3.09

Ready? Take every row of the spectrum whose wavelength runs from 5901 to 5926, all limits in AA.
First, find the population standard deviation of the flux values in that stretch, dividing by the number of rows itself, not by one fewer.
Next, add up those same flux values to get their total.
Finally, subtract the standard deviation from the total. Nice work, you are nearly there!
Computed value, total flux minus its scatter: 35.8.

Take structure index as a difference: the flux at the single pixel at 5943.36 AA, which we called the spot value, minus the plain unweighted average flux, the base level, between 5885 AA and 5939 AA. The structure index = 0.28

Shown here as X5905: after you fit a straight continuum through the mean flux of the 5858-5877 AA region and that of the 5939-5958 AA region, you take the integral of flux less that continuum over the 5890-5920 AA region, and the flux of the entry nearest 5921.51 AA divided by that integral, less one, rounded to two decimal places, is -1.28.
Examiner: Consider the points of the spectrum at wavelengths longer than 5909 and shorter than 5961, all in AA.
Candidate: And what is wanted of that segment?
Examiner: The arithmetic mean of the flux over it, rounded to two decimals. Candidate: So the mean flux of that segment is 4.13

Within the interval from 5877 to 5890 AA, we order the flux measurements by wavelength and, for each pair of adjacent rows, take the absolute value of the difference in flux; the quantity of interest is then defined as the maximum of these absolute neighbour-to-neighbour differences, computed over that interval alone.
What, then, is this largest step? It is 0.7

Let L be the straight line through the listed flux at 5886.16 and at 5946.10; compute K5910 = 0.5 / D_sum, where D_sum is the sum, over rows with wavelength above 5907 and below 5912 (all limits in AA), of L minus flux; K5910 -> 2.4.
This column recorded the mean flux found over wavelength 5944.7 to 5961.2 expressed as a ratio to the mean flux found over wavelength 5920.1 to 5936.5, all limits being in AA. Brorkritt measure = 0.98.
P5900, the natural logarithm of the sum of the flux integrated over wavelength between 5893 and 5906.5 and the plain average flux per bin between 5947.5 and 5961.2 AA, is 3.99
